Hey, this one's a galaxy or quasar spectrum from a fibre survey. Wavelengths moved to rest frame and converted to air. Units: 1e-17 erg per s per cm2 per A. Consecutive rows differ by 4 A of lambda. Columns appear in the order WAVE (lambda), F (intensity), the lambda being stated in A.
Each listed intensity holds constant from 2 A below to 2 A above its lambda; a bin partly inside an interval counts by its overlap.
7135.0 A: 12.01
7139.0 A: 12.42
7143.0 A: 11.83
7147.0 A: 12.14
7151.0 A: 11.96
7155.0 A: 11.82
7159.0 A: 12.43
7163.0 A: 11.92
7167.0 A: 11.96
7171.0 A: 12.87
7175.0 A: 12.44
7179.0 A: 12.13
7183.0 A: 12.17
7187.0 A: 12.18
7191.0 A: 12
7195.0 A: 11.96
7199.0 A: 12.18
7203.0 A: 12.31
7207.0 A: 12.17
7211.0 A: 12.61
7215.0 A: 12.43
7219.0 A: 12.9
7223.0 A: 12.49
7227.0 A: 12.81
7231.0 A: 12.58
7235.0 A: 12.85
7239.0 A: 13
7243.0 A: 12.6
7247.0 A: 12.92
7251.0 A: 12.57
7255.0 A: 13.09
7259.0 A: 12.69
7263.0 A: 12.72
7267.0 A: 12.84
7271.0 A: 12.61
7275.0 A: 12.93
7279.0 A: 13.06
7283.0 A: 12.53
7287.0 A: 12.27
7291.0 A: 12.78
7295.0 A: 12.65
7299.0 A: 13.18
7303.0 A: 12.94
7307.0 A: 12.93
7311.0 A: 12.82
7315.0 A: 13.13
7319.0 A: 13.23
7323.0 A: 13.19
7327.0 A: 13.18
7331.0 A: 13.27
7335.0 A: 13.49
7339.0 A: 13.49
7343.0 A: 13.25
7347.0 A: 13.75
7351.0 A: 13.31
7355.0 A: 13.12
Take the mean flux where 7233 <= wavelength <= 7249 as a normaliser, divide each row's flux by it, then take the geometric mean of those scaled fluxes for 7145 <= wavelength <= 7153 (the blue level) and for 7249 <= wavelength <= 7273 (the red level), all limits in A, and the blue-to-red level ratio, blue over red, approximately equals 0.945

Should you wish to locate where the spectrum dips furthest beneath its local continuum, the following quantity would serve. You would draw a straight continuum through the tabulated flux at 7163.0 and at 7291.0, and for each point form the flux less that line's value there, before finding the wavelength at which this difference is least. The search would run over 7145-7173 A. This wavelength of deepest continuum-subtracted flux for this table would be 7155.0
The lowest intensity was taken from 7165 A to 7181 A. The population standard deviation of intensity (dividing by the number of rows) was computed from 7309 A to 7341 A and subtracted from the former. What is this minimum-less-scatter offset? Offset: 11.8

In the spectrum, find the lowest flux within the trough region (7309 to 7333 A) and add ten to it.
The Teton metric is 22.8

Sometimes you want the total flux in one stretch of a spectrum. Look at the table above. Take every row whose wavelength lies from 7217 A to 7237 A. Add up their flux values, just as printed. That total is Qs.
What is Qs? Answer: 64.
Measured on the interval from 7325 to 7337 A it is 40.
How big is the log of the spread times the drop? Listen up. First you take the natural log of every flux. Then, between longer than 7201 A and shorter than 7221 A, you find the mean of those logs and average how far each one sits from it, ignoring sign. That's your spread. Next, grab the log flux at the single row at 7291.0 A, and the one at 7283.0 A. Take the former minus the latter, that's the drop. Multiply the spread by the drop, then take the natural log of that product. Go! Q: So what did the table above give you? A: -8.0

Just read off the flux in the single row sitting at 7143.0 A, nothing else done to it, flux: 11.83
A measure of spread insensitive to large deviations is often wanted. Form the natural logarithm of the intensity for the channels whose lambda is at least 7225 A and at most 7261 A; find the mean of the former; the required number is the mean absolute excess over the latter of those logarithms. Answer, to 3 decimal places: 0.013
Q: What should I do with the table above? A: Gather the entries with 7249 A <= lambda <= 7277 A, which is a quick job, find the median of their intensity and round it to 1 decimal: 12.7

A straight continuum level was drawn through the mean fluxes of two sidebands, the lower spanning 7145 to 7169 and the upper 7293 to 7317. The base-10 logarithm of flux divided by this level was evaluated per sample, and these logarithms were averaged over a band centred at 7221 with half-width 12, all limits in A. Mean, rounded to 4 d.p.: 0.0072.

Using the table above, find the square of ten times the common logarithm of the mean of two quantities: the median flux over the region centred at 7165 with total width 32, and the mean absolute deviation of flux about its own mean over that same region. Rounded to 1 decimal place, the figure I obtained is 62.4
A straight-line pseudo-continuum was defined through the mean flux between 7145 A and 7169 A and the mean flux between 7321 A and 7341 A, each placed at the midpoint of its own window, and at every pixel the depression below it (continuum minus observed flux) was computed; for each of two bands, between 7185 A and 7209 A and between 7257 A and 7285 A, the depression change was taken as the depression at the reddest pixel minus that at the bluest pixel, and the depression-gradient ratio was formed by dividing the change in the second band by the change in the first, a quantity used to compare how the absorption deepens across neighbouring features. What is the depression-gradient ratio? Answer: 2.1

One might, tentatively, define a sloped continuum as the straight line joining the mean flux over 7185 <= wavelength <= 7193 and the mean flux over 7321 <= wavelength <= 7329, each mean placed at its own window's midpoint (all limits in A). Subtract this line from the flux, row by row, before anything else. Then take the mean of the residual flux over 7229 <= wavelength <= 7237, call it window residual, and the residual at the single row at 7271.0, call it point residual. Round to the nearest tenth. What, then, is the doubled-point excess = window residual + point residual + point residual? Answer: 0.0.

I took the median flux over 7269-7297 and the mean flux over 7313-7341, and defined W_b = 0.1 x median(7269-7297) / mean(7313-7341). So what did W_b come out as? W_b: 0.0952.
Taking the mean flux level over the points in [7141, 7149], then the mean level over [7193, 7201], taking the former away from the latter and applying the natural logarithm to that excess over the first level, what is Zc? -2.5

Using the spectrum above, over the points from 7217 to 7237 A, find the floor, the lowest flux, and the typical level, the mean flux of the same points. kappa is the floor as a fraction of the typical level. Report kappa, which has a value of 0.981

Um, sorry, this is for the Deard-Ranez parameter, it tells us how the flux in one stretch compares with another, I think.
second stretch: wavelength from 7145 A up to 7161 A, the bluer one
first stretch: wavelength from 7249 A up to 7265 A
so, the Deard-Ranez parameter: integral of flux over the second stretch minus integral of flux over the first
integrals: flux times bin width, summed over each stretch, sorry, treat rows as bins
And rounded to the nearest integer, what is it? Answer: -11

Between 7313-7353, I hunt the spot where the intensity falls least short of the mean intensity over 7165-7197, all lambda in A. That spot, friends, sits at 7347.0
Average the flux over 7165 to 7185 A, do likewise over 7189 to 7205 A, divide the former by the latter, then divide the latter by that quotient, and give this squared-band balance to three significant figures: 11.9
